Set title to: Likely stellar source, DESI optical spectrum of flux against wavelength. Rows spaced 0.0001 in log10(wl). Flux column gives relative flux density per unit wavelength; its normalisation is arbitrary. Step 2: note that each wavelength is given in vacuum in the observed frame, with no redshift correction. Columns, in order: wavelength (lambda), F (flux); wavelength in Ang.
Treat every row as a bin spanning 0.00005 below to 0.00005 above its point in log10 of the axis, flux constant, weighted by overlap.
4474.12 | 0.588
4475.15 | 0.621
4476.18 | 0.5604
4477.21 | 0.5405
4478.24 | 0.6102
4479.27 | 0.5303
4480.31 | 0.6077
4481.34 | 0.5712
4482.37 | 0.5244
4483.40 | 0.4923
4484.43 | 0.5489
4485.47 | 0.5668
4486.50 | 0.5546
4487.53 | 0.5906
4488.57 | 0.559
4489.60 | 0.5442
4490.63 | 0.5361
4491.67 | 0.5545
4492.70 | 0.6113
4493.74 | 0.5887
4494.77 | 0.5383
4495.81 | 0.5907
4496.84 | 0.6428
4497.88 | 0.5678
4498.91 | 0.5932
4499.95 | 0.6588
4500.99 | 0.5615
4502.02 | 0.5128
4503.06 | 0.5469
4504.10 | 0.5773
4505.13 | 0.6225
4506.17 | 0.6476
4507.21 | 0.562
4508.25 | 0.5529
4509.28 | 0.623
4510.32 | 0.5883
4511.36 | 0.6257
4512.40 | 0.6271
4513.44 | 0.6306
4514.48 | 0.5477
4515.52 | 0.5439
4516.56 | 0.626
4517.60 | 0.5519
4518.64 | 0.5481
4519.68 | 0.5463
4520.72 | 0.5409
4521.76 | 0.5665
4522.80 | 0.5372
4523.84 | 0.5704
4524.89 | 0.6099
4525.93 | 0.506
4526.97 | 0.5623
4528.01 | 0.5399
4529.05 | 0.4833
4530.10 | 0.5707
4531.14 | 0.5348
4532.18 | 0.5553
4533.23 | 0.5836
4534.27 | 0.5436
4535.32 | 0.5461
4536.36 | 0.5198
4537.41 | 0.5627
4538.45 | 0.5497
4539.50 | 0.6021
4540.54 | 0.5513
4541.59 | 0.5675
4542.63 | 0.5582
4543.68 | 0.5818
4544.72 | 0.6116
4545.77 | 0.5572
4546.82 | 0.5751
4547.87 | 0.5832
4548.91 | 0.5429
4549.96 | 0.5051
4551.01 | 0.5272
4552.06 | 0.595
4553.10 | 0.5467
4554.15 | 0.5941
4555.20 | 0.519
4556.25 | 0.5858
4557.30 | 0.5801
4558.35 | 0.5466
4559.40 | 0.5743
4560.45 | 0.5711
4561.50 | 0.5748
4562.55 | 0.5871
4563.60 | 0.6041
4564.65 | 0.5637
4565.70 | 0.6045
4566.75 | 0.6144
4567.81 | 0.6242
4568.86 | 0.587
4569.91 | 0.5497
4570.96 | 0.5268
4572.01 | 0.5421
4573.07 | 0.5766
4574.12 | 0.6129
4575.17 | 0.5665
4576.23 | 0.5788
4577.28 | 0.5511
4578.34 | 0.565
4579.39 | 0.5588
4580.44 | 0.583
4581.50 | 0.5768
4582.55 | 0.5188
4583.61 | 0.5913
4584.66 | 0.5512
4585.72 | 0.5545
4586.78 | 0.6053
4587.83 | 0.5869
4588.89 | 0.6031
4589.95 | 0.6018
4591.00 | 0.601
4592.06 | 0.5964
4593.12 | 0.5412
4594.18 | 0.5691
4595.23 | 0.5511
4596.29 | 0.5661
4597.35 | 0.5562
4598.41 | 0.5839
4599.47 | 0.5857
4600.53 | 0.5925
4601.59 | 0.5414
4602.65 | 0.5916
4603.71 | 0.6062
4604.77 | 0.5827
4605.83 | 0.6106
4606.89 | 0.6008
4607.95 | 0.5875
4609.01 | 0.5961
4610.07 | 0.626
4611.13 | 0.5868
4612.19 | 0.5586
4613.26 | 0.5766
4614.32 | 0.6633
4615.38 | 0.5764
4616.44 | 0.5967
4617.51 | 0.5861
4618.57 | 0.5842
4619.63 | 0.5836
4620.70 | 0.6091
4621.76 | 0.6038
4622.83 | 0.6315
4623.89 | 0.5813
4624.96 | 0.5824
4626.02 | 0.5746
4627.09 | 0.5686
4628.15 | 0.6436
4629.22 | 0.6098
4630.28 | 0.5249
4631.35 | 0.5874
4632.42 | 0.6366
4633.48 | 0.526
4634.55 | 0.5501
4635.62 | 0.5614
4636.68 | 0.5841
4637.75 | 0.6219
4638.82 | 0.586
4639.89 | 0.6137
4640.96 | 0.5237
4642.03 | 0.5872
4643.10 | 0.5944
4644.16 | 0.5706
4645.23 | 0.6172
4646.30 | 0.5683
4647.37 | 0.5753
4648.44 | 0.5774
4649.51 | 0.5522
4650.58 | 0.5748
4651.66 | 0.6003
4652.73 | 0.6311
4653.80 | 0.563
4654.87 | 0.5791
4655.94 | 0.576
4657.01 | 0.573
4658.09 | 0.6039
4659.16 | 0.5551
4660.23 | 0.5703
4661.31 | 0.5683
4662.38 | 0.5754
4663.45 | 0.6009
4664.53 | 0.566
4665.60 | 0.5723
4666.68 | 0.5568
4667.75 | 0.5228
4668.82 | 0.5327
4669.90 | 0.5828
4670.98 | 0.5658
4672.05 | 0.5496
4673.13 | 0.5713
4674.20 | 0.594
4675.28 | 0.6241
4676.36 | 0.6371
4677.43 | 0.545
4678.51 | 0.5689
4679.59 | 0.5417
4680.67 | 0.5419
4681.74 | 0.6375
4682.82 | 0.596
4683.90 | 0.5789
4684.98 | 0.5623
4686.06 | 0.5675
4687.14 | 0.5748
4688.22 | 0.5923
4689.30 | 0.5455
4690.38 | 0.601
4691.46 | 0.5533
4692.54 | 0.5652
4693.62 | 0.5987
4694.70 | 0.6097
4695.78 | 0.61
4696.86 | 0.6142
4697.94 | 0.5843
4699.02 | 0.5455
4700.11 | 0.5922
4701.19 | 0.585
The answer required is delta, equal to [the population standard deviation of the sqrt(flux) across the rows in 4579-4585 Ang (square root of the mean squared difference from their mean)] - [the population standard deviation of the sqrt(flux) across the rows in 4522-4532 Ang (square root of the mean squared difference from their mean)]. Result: -0.008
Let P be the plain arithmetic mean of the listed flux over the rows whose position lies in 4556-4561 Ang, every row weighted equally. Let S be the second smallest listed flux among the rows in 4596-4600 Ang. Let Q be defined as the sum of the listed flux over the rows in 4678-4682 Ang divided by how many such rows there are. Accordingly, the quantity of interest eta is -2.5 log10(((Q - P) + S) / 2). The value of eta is 1.37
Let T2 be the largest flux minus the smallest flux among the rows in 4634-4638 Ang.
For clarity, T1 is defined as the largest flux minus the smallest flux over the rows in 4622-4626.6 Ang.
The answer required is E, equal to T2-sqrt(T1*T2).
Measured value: 0.008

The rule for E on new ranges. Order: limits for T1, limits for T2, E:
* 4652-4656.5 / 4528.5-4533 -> 0.010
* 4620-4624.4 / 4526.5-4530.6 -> 0.021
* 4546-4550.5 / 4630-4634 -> 0.018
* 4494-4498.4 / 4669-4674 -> -0.026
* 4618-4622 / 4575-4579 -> 0.001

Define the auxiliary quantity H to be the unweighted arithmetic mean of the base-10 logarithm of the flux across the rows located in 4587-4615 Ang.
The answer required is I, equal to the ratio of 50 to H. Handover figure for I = -216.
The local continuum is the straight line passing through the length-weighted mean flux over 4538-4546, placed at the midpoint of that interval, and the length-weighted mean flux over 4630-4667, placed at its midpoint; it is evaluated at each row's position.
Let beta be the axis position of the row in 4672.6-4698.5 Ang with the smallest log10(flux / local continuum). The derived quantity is 4679.59 Ang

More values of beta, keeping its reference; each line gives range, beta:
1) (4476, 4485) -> 4483.40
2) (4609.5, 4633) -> 4630.28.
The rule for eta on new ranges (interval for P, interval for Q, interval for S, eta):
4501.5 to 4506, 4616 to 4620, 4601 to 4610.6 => 1.30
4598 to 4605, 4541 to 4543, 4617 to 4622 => 1.38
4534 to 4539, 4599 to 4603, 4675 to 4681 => 1.35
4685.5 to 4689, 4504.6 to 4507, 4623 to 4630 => 1.25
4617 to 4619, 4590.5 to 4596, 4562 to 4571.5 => 1.43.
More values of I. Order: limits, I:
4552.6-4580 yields -207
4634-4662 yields -211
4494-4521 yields -213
